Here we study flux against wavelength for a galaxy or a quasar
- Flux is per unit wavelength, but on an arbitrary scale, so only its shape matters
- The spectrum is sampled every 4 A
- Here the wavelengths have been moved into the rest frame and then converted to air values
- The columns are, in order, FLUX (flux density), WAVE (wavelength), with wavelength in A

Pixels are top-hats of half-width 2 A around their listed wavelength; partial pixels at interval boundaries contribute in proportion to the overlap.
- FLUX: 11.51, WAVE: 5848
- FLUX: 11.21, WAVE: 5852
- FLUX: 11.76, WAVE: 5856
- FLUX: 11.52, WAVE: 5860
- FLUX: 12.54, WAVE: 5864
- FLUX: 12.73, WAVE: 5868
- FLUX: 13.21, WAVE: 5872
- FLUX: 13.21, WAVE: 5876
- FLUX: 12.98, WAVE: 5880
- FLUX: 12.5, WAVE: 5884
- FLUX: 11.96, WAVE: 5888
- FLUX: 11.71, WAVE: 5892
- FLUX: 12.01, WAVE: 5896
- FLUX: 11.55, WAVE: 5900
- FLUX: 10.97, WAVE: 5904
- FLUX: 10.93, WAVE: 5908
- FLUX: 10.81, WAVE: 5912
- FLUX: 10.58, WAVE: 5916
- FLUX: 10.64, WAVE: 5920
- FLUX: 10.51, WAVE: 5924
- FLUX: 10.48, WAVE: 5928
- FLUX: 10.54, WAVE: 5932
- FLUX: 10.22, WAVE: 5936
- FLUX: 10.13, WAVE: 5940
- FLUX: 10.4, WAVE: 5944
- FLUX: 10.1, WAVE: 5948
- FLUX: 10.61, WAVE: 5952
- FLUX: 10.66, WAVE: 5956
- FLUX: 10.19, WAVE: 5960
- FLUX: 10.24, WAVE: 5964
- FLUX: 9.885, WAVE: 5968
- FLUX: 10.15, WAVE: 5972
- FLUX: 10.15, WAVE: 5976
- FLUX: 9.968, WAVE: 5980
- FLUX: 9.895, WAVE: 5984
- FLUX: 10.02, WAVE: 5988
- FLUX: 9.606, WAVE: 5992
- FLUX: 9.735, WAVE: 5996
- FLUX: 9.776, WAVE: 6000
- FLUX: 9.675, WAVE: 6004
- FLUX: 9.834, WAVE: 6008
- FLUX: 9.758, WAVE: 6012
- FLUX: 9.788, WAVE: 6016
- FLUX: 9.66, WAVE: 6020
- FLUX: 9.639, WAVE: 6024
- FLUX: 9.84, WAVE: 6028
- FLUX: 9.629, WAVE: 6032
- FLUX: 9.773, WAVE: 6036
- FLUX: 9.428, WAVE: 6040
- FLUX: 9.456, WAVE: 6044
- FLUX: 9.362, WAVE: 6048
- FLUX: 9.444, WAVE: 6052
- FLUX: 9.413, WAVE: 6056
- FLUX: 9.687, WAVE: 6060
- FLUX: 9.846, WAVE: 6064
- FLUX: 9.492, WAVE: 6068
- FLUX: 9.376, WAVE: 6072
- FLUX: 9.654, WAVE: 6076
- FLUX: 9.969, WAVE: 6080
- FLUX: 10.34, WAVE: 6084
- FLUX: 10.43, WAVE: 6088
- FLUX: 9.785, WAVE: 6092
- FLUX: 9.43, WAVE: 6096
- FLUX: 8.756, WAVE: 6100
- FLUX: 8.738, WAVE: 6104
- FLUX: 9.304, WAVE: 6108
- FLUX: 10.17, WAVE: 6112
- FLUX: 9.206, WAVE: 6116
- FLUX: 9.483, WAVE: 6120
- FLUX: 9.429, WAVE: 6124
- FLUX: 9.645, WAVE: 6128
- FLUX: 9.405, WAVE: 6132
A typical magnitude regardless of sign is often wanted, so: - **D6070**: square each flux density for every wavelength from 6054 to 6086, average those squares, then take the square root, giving 9.7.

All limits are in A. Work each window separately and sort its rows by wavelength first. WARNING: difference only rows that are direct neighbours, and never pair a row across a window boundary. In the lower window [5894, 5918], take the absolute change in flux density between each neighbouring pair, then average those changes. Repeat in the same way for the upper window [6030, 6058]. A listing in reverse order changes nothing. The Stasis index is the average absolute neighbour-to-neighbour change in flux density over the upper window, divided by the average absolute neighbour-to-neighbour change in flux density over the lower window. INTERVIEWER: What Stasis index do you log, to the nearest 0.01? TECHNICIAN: 0.42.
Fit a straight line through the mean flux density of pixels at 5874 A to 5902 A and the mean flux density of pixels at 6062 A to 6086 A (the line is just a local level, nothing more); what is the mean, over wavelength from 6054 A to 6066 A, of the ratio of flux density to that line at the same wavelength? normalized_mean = 0.968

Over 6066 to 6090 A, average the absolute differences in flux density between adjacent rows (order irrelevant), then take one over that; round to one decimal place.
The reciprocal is 4.3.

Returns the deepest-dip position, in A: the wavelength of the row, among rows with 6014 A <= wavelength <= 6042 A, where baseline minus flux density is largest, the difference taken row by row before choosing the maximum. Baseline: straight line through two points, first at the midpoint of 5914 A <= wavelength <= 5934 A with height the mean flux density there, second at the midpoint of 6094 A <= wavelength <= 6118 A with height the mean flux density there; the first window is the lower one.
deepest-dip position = 6040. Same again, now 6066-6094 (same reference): 6072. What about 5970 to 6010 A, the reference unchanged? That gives 5992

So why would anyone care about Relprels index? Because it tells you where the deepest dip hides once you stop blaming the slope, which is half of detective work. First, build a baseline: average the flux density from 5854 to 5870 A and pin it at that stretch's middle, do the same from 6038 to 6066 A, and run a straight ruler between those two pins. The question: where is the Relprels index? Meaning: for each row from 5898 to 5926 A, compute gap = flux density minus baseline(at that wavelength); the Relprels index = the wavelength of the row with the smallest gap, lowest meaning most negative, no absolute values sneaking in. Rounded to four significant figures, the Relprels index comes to 5916 A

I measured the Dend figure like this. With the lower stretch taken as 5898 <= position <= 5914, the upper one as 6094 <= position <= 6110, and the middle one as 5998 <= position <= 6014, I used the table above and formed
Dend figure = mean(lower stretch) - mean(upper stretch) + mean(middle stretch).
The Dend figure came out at 11.8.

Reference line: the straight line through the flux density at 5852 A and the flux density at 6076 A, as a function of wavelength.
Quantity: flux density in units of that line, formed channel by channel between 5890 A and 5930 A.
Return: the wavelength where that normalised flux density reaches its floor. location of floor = 5928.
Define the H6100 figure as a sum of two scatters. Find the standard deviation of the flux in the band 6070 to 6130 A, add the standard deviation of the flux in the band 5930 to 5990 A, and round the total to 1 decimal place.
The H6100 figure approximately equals 0.7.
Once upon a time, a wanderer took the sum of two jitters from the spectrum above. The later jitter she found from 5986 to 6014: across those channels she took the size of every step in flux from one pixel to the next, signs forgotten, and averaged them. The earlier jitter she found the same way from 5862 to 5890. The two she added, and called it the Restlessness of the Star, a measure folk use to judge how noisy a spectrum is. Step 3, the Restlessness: 0.47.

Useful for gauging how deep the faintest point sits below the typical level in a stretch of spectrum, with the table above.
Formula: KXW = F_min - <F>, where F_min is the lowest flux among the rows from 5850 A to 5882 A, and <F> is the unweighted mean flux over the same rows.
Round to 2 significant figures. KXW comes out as -1.2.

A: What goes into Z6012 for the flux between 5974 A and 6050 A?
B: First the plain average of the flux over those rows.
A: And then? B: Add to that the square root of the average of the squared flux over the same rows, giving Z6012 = 19.5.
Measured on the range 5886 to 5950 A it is 21.7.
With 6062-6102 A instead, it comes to 19.4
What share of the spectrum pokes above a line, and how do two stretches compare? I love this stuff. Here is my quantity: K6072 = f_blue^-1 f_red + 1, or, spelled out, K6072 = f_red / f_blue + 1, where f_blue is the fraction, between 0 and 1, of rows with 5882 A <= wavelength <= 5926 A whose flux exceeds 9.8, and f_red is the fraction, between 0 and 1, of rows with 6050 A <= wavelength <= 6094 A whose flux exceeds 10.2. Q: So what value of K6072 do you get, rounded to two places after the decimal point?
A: 1.18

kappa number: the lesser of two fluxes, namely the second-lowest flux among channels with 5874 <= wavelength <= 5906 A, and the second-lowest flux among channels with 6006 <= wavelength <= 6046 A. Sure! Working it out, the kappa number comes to 9.5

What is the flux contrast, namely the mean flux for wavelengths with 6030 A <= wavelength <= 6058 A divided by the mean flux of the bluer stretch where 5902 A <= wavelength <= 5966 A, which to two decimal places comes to 0.90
